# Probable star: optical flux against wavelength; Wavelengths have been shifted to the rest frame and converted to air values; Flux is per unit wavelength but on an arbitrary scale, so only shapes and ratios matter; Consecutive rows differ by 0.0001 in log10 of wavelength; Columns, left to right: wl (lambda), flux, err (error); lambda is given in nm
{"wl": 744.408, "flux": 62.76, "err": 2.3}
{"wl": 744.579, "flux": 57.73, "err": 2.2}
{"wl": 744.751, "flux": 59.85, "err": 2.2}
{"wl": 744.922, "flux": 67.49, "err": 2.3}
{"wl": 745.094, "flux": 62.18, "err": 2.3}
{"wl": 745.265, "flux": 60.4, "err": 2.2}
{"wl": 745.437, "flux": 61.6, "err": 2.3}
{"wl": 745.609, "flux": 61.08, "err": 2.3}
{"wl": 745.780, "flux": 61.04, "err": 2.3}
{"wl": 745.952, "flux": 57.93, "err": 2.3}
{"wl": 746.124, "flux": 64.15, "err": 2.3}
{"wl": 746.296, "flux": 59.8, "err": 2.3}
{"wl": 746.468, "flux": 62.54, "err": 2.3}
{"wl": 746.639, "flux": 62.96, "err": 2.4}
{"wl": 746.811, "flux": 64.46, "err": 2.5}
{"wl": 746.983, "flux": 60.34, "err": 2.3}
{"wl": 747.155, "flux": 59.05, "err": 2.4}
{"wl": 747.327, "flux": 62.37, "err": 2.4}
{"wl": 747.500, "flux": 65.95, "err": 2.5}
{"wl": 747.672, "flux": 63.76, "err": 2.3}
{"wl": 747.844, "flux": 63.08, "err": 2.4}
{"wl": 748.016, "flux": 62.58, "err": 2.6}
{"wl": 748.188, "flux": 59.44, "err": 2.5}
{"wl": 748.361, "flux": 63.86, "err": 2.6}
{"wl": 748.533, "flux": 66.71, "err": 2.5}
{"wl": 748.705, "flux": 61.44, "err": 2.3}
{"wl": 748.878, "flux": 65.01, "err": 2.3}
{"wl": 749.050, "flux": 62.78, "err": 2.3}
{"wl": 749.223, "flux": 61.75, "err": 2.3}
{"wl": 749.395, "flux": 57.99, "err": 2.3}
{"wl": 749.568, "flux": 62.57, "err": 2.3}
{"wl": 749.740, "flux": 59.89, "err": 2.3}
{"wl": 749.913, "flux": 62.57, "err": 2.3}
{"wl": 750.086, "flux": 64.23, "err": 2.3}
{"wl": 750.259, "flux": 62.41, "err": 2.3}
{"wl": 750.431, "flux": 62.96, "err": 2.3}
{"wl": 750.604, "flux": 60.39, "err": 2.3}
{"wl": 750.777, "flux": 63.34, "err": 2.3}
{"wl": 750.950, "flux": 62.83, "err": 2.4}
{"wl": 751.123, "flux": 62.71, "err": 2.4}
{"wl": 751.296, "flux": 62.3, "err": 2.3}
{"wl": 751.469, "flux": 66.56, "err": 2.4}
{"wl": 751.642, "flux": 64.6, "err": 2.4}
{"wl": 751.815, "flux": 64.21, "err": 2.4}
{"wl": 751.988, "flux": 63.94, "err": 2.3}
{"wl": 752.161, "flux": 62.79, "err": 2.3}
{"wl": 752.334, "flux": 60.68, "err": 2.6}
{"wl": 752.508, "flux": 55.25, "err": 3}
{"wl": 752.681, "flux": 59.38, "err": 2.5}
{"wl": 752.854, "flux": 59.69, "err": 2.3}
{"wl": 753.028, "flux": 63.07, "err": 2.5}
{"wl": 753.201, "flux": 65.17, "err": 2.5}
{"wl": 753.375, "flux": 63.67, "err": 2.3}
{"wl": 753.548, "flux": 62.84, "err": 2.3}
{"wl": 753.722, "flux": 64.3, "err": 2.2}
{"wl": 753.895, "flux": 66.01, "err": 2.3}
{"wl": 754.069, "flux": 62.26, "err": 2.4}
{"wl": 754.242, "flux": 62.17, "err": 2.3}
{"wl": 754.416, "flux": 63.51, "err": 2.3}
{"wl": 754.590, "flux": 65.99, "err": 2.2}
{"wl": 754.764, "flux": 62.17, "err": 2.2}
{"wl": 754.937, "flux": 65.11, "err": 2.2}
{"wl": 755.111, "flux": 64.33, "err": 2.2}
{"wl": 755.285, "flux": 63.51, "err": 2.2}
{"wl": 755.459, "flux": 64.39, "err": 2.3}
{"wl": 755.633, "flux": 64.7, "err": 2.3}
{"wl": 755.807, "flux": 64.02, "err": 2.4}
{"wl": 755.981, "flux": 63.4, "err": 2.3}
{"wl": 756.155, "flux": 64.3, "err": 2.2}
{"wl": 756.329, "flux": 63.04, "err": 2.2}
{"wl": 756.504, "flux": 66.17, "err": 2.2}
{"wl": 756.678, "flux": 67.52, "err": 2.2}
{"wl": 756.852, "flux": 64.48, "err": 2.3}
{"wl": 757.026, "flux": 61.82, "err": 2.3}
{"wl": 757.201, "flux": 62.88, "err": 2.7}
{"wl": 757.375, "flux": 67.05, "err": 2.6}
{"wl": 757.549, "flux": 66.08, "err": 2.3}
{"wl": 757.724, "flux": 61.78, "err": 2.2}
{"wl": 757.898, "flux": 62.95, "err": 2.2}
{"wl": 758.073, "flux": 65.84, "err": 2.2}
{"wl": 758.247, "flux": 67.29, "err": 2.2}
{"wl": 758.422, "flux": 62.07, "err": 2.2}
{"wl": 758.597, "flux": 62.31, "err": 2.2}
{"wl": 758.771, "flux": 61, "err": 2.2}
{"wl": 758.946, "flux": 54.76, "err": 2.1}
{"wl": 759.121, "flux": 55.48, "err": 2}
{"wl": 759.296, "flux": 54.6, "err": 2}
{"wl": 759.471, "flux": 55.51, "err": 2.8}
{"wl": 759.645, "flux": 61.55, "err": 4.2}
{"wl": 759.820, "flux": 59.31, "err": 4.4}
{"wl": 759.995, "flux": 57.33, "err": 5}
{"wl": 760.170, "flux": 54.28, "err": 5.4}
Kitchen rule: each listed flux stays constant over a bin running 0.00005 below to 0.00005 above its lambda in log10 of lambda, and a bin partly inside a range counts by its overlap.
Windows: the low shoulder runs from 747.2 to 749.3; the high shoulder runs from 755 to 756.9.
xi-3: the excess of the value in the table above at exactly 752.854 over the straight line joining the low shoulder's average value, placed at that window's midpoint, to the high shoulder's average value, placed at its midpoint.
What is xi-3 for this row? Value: -4.3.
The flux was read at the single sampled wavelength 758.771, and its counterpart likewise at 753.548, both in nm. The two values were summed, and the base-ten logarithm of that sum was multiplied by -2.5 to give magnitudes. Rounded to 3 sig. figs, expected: -5.23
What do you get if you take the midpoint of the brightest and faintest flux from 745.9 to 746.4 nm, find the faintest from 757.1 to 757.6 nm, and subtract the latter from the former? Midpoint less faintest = -1.8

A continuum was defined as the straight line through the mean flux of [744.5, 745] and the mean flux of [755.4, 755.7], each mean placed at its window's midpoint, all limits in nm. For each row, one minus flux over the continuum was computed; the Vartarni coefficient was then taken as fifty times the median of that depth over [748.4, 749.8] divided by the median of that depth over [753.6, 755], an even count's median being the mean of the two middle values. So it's 156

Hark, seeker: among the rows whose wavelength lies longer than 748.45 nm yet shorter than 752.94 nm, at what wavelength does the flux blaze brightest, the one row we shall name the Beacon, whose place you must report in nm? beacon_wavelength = 748.533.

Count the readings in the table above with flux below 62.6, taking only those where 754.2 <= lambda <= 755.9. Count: 2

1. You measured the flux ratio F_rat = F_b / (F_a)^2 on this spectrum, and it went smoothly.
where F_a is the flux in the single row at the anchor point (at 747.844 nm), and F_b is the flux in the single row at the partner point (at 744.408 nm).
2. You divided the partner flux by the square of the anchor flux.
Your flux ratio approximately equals 0.0158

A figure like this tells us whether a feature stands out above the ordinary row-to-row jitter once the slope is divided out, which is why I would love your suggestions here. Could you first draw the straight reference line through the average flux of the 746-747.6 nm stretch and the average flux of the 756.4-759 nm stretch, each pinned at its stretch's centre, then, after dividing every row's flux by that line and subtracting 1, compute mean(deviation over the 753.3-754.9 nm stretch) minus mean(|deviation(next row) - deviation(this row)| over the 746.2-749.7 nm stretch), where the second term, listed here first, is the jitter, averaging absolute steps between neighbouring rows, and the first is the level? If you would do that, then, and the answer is -0.0358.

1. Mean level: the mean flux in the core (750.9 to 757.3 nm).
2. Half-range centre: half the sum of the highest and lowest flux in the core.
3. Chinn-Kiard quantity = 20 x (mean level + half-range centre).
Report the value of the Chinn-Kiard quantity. 2496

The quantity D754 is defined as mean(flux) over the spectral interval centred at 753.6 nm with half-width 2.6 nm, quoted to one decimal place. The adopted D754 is 63.2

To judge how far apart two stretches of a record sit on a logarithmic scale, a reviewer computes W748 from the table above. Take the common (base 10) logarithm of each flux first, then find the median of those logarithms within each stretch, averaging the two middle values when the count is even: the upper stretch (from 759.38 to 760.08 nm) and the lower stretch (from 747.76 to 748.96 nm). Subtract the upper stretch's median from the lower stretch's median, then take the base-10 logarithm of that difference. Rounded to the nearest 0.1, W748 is -1.5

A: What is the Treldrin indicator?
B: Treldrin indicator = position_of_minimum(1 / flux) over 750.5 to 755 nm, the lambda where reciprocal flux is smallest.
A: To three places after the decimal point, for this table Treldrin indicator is 751.469 nm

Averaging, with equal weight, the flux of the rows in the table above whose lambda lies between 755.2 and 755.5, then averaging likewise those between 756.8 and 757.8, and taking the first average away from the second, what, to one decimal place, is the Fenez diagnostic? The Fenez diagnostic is 0.1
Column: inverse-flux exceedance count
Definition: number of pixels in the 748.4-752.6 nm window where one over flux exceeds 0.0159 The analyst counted 15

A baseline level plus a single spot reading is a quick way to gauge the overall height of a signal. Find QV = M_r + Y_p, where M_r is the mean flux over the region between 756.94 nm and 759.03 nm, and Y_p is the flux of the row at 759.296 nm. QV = 118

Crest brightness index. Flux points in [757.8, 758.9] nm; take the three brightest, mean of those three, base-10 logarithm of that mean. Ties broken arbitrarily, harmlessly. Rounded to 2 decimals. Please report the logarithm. 1.82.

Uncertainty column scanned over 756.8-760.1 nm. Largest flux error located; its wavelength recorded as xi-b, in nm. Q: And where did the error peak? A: 759.995 nm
